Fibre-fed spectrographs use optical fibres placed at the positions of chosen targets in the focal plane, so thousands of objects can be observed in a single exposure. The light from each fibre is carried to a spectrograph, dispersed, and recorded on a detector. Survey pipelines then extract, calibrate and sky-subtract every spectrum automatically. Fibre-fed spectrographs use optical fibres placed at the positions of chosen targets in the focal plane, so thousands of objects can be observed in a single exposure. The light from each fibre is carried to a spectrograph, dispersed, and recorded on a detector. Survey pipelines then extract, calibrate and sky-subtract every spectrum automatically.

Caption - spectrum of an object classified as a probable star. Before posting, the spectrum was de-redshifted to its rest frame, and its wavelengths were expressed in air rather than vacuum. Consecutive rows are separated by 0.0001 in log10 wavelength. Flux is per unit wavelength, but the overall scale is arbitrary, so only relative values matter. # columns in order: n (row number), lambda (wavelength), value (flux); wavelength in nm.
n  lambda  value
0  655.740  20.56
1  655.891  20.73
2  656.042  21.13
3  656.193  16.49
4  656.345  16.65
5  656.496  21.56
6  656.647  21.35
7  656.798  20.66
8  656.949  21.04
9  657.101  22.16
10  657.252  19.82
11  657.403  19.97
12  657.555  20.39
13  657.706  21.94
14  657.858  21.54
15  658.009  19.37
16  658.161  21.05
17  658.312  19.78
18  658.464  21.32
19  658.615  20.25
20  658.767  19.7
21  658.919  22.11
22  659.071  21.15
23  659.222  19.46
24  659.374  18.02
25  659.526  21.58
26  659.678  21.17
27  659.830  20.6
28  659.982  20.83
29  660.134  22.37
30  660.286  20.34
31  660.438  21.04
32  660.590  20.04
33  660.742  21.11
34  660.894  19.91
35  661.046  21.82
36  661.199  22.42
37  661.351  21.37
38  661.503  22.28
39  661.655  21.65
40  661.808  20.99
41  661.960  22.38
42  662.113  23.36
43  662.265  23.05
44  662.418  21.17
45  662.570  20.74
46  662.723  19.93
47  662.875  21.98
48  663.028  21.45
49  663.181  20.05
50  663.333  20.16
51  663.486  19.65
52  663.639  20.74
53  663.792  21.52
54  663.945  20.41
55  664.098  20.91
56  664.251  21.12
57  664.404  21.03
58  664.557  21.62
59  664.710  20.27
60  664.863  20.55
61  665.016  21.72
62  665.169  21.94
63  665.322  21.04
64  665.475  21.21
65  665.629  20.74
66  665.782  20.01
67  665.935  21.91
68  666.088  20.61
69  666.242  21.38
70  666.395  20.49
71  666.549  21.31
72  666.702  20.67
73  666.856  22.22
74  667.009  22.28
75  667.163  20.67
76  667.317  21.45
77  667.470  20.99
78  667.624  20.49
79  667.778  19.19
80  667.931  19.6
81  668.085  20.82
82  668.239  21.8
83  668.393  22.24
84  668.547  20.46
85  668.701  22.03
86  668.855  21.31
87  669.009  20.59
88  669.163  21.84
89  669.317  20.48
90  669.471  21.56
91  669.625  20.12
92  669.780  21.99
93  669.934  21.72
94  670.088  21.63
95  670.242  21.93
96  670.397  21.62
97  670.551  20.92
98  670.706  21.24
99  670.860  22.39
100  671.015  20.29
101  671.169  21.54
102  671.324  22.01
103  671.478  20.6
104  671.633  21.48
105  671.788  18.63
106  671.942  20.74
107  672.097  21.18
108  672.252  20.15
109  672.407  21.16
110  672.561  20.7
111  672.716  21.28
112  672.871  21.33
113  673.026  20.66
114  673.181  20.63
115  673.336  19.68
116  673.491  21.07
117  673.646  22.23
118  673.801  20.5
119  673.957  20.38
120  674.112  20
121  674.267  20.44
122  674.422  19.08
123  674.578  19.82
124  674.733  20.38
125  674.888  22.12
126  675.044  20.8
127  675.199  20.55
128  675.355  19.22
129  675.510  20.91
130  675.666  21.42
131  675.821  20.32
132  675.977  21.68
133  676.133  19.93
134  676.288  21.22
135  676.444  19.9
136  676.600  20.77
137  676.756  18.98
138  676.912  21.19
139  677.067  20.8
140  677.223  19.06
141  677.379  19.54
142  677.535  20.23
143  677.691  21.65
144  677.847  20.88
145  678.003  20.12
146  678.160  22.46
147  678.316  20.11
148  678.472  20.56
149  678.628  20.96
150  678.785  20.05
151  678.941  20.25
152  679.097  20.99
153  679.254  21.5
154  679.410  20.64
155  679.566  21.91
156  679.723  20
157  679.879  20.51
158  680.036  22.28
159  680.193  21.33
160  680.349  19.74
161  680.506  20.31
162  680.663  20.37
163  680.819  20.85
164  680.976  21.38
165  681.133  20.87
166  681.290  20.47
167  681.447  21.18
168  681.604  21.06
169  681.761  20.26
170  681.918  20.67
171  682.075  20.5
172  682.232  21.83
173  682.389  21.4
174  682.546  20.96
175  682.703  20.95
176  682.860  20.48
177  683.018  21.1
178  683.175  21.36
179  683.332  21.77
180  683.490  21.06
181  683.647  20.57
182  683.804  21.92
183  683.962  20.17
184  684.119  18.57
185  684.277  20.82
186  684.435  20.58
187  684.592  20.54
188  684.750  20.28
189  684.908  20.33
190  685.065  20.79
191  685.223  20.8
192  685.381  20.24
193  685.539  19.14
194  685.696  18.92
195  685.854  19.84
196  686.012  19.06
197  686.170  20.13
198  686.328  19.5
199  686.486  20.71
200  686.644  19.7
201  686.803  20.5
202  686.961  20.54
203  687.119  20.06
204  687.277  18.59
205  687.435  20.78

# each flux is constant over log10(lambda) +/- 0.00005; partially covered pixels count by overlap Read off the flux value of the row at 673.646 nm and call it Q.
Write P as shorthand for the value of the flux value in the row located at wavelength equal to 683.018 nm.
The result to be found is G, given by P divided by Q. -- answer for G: 0.95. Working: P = 21.1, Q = 22.23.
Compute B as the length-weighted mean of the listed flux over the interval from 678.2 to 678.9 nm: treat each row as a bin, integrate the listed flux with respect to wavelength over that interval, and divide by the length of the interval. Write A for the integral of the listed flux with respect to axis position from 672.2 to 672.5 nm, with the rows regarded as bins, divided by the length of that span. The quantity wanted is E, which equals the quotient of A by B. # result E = 1.011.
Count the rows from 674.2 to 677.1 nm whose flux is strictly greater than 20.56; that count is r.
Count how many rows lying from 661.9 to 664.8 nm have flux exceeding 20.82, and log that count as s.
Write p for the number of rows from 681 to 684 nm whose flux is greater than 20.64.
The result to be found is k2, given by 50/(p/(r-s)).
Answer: -8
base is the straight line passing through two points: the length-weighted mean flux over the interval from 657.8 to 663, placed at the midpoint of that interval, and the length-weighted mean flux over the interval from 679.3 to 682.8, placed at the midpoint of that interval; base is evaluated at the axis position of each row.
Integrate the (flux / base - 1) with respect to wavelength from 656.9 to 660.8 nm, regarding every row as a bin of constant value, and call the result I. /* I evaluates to -0.07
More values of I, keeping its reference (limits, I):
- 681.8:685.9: -0.05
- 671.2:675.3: -0.05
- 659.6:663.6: 0.03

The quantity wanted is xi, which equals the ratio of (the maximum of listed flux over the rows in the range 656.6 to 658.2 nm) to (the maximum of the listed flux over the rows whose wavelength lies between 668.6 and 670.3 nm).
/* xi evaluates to 1.01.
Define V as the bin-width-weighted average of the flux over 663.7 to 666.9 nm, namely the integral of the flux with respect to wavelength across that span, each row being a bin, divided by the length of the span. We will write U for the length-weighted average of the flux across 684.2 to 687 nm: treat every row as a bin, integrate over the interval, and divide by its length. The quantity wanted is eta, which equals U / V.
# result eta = 0.955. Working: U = 20.13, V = 21.1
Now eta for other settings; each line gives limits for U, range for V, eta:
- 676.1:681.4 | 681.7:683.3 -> 0.984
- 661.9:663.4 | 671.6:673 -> 1.034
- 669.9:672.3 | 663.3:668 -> 1.011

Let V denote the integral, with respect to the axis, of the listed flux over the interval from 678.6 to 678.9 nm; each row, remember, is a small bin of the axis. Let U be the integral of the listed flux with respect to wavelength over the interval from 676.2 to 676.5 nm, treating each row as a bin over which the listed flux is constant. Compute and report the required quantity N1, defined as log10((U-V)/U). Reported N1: -1.9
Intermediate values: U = 6.2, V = 6.1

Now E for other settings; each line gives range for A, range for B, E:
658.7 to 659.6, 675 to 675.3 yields 0.990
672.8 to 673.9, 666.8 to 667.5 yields 0.967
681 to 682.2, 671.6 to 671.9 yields 1.042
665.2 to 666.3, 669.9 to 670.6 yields 0.974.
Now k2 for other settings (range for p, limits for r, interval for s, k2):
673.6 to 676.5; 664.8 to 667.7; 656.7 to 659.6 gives 43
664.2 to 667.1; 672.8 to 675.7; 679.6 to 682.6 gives -4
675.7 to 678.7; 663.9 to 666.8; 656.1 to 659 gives 28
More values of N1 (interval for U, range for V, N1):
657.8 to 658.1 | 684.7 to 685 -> -2.5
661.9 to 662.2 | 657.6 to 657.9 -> -1.3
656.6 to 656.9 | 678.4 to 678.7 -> -2.0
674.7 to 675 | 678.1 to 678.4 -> -2.4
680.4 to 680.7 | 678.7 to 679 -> -2.3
